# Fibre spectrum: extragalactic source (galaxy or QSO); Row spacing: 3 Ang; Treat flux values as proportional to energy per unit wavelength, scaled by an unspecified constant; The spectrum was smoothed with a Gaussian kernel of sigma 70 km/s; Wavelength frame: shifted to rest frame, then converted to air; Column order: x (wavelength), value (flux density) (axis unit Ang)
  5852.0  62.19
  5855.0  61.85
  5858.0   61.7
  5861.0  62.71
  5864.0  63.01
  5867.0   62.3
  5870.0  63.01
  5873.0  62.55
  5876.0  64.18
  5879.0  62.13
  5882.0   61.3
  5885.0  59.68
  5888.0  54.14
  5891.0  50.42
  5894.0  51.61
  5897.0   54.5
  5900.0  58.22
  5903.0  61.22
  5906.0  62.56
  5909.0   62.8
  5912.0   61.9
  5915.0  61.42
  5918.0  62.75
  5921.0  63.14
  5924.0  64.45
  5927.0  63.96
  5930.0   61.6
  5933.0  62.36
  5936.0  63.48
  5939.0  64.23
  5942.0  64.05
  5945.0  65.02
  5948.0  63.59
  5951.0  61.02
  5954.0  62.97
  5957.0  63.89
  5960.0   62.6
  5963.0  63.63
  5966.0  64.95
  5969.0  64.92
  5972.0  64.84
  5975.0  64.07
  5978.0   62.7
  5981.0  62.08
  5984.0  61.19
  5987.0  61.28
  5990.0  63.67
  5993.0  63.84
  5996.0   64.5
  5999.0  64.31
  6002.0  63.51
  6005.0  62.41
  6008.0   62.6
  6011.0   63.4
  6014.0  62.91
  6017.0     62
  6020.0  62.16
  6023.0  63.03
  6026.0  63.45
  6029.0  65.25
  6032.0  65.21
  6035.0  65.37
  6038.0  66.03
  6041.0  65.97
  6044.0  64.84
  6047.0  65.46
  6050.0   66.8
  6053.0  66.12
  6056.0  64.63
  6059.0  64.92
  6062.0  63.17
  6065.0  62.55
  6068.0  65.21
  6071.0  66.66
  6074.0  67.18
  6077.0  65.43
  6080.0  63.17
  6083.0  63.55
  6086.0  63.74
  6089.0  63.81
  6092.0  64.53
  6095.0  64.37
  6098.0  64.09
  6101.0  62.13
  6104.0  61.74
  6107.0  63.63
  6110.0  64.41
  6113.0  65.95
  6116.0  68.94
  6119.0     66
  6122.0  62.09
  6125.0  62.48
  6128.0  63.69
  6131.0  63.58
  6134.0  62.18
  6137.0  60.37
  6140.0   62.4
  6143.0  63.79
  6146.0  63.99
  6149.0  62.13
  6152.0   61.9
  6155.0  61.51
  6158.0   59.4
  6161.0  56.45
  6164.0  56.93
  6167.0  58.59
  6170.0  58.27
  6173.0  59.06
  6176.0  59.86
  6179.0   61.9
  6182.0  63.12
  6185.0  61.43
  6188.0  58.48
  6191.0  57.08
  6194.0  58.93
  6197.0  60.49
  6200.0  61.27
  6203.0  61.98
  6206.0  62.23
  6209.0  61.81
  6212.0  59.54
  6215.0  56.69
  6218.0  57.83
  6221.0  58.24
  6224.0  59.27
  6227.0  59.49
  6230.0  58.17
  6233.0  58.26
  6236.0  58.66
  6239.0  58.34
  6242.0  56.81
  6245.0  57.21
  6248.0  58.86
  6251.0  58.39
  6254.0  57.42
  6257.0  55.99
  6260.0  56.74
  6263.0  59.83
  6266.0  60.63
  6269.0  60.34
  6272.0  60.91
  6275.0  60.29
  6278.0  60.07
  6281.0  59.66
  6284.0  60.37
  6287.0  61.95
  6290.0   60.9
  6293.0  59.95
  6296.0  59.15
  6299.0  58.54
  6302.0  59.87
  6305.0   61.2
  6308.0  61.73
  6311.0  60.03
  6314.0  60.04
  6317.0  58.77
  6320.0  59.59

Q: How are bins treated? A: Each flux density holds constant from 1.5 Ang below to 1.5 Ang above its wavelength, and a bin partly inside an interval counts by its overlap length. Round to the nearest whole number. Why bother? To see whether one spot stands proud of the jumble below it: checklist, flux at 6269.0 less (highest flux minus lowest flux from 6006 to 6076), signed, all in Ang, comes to 55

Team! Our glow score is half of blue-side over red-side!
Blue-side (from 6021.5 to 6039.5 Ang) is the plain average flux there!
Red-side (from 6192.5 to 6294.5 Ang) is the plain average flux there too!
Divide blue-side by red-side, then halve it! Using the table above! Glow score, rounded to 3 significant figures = 0.545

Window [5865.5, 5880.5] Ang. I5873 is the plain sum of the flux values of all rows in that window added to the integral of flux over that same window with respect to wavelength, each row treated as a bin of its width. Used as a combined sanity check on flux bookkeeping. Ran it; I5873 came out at 1257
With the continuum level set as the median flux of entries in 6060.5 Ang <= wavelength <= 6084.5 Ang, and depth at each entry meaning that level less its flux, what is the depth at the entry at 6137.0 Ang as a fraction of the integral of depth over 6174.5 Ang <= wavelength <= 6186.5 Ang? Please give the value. 0.12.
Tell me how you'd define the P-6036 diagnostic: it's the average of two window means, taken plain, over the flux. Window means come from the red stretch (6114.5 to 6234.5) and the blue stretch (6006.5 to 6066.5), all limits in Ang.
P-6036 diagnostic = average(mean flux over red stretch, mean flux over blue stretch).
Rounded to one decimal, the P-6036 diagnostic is 62.5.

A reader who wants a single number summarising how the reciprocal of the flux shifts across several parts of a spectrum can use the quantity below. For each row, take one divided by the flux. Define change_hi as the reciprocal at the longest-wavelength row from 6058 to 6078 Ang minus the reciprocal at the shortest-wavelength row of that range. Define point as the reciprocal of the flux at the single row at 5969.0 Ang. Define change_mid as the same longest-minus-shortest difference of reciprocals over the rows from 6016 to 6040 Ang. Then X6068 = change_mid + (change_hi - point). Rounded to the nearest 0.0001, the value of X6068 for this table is -0.0165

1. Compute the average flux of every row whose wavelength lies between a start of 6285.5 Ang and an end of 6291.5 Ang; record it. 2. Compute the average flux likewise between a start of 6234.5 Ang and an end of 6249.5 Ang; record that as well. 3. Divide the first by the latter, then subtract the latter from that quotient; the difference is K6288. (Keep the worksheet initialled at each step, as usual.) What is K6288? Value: -56.9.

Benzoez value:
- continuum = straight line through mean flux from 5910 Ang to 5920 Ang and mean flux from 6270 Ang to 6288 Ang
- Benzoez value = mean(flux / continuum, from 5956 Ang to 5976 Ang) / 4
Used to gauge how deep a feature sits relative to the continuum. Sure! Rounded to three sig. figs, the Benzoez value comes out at 0.259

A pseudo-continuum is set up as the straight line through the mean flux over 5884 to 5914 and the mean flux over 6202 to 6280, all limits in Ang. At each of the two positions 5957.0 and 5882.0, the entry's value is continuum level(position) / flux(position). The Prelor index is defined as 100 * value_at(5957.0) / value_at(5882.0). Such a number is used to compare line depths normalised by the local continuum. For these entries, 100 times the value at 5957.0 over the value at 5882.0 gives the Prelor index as 96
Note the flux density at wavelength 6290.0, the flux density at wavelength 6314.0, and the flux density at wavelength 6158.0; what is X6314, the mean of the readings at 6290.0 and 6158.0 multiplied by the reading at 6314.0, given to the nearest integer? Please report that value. 3611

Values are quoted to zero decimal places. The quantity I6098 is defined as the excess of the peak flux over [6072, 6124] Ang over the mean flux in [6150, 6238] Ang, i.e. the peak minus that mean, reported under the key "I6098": 9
